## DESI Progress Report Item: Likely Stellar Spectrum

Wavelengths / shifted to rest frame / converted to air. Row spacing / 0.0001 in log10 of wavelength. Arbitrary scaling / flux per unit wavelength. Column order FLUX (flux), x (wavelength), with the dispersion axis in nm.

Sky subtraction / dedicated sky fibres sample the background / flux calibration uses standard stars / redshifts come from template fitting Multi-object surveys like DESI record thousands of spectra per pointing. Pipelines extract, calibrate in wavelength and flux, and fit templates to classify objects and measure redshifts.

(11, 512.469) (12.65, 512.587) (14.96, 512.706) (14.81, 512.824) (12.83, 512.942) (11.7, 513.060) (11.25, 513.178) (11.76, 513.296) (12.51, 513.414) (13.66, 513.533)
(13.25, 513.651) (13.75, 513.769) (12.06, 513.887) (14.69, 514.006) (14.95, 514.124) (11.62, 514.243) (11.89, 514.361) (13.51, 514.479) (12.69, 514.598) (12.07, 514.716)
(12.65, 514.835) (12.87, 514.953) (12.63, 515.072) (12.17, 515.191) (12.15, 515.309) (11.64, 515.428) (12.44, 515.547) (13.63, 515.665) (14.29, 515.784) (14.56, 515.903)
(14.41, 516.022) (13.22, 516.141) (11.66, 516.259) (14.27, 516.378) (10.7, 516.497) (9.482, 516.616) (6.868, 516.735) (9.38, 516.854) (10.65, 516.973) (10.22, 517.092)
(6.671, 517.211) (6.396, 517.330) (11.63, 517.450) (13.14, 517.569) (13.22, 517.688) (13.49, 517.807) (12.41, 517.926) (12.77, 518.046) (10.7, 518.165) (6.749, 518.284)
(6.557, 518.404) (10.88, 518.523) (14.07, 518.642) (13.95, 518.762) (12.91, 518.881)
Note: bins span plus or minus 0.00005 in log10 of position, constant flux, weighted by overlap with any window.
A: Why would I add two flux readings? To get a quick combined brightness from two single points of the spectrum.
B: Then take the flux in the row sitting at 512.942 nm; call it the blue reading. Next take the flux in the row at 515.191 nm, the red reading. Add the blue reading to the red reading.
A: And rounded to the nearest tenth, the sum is 25.0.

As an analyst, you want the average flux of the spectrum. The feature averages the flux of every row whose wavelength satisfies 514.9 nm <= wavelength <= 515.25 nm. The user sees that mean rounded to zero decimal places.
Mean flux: 13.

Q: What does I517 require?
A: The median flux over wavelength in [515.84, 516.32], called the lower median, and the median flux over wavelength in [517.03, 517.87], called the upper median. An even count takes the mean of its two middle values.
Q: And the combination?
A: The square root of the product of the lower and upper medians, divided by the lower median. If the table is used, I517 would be 0.92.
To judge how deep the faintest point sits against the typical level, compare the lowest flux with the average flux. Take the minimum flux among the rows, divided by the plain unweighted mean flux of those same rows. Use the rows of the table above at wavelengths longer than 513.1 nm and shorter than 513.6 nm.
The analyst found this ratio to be 0.92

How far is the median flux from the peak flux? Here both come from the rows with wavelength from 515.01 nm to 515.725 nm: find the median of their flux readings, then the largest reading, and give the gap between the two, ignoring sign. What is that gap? 1.3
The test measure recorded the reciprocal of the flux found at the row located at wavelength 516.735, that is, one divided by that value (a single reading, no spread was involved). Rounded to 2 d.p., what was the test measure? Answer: 0.15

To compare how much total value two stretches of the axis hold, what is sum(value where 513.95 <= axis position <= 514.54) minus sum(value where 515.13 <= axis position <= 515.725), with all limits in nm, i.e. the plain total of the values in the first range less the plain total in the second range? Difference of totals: 5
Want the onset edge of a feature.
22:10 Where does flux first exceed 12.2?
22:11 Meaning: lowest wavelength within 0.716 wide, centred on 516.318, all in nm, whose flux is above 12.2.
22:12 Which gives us 516.022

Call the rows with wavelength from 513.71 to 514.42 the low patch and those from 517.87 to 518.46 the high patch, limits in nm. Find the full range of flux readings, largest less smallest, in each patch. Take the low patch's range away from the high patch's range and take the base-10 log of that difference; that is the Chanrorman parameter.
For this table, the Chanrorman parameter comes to 0.46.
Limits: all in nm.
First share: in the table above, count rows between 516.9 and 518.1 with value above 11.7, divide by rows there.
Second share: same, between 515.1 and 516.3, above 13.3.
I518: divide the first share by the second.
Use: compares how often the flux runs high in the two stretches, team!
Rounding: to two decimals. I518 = 1.25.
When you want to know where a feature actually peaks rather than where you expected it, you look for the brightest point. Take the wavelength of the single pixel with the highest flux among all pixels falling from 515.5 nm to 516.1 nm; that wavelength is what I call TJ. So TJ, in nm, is 515.903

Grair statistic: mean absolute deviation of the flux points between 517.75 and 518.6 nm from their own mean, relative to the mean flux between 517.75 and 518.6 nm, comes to 0.21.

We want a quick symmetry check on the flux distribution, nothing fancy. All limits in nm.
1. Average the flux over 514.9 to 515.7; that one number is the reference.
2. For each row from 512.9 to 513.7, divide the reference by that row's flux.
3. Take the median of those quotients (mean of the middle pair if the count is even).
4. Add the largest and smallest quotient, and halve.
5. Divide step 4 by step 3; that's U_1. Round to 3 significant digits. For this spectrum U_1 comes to 1.01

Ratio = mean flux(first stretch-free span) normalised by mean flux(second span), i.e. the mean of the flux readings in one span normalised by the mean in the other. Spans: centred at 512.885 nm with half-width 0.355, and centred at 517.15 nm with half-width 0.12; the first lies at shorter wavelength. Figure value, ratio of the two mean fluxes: 1.5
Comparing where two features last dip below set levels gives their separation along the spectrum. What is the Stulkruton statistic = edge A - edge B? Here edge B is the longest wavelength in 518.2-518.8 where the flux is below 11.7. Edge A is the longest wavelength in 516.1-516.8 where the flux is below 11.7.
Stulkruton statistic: -1.79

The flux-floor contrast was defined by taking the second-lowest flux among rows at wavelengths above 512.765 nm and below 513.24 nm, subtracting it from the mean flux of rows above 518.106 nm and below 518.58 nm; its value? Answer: -3.0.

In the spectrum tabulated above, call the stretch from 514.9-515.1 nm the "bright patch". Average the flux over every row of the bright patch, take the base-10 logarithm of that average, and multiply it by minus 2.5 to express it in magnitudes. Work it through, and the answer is -2.76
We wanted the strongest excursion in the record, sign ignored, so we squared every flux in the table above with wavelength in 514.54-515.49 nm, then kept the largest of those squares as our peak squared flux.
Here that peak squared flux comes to 166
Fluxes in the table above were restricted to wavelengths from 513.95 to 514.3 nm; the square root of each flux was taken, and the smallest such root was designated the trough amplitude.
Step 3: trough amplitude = 3.41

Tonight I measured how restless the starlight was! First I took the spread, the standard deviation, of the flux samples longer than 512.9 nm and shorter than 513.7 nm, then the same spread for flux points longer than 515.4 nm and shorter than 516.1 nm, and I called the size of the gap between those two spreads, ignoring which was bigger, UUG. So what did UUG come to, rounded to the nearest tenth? 0.3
